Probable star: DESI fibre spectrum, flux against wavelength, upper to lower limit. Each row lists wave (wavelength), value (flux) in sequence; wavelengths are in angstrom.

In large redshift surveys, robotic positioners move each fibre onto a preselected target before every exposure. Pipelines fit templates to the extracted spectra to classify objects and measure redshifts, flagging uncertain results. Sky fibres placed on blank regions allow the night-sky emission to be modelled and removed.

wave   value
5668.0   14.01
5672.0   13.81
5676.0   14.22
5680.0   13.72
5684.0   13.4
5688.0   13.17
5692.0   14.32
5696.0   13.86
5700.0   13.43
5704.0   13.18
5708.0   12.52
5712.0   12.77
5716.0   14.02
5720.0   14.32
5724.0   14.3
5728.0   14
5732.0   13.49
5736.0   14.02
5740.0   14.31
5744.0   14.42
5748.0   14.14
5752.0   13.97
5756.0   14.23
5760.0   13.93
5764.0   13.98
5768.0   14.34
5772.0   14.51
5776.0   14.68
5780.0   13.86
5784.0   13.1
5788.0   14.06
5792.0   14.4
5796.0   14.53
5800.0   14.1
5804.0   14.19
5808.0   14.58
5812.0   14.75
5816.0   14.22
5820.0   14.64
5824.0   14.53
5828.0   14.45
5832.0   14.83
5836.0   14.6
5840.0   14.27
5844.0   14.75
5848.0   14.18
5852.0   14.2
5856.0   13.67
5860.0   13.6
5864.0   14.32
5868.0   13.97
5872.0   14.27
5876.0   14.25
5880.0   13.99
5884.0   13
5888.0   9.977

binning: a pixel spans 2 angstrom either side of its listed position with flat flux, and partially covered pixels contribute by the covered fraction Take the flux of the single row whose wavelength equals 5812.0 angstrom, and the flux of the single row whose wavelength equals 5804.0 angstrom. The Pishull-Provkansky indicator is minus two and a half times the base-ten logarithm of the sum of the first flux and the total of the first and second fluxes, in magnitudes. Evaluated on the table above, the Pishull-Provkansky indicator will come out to -4.10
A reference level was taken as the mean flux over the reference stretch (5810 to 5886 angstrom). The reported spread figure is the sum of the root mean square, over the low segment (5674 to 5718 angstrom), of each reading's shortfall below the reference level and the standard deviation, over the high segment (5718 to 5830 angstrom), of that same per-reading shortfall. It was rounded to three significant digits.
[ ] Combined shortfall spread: 1.27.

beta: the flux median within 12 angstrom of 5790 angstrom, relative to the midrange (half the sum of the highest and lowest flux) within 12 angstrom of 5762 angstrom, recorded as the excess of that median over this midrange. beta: -0.1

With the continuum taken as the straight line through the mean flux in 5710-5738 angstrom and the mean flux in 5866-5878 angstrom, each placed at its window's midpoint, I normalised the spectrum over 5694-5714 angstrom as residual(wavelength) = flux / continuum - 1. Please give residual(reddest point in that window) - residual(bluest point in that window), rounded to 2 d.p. -0.08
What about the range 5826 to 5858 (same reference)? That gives -0.06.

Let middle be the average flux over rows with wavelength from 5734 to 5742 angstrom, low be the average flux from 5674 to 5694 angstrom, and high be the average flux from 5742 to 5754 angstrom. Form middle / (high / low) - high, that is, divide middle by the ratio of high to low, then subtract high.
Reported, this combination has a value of -0.42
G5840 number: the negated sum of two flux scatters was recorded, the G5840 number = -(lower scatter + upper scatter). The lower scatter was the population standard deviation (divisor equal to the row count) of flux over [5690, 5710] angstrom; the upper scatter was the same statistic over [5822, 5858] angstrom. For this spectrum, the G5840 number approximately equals -0.94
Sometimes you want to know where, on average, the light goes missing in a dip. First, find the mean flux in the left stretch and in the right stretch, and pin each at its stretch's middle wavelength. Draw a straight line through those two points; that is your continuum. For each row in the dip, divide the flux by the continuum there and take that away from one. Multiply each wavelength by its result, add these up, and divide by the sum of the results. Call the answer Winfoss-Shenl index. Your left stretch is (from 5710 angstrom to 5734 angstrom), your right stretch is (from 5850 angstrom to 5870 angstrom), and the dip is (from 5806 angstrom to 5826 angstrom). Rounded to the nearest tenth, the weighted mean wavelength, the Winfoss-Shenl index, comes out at 5815.7 angstrom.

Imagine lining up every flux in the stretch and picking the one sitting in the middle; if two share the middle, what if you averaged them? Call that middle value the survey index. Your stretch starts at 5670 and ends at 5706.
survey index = 13.7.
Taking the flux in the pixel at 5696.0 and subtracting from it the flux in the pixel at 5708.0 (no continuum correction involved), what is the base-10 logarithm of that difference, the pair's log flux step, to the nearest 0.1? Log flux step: 0.1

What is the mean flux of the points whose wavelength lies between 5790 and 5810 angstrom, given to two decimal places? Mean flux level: 14.36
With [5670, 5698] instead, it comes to 13.79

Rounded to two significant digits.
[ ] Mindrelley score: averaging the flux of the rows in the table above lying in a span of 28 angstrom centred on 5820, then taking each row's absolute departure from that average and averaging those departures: 0.15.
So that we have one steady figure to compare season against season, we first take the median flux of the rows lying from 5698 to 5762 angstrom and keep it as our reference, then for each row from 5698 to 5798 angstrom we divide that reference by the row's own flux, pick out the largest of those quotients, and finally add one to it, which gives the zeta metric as 2.12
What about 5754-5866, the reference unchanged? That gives 2.07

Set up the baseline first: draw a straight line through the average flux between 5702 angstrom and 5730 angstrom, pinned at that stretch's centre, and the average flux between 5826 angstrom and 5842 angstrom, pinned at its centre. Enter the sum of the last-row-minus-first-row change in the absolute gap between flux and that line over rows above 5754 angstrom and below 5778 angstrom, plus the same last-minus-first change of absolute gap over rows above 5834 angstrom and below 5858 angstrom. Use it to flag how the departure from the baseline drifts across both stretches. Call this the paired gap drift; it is 1.3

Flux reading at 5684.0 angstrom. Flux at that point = 13.4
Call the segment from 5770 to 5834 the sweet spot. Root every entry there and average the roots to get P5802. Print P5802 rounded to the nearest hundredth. 3.79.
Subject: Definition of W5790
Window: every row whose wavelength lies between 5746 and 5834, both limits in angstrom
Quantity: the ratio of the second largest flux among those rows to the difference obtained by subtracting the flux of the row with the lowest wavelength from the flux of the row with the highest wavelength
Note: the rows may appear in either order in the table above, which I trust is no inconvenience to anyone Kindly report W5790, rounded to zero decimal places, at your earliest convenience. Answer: 21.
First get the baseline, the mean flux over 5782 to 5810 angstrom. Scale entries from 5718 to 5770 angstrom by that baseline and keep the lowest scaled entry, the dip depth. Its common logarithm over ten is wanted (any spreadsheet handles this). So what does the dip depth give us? -0.0020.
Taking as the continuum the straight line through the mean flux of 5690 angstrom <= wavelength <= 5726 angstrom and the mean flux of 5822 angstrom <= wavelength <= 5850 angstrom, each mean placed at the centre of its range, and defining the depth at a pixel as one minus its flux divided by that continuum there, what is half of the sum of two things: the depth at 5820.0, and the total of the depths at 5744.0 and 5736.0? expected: -0.034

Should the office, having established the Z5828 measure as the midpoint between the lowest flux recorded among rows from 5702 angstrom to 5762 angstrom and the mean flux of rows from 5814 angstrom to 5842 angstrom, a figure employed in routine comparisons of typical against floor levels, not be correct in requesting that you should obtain 13.51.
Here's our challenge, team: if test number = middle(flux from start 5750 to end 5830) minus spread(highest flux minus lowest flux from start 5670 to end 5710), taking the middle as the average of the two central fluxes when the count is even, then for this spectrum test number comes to 12.5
